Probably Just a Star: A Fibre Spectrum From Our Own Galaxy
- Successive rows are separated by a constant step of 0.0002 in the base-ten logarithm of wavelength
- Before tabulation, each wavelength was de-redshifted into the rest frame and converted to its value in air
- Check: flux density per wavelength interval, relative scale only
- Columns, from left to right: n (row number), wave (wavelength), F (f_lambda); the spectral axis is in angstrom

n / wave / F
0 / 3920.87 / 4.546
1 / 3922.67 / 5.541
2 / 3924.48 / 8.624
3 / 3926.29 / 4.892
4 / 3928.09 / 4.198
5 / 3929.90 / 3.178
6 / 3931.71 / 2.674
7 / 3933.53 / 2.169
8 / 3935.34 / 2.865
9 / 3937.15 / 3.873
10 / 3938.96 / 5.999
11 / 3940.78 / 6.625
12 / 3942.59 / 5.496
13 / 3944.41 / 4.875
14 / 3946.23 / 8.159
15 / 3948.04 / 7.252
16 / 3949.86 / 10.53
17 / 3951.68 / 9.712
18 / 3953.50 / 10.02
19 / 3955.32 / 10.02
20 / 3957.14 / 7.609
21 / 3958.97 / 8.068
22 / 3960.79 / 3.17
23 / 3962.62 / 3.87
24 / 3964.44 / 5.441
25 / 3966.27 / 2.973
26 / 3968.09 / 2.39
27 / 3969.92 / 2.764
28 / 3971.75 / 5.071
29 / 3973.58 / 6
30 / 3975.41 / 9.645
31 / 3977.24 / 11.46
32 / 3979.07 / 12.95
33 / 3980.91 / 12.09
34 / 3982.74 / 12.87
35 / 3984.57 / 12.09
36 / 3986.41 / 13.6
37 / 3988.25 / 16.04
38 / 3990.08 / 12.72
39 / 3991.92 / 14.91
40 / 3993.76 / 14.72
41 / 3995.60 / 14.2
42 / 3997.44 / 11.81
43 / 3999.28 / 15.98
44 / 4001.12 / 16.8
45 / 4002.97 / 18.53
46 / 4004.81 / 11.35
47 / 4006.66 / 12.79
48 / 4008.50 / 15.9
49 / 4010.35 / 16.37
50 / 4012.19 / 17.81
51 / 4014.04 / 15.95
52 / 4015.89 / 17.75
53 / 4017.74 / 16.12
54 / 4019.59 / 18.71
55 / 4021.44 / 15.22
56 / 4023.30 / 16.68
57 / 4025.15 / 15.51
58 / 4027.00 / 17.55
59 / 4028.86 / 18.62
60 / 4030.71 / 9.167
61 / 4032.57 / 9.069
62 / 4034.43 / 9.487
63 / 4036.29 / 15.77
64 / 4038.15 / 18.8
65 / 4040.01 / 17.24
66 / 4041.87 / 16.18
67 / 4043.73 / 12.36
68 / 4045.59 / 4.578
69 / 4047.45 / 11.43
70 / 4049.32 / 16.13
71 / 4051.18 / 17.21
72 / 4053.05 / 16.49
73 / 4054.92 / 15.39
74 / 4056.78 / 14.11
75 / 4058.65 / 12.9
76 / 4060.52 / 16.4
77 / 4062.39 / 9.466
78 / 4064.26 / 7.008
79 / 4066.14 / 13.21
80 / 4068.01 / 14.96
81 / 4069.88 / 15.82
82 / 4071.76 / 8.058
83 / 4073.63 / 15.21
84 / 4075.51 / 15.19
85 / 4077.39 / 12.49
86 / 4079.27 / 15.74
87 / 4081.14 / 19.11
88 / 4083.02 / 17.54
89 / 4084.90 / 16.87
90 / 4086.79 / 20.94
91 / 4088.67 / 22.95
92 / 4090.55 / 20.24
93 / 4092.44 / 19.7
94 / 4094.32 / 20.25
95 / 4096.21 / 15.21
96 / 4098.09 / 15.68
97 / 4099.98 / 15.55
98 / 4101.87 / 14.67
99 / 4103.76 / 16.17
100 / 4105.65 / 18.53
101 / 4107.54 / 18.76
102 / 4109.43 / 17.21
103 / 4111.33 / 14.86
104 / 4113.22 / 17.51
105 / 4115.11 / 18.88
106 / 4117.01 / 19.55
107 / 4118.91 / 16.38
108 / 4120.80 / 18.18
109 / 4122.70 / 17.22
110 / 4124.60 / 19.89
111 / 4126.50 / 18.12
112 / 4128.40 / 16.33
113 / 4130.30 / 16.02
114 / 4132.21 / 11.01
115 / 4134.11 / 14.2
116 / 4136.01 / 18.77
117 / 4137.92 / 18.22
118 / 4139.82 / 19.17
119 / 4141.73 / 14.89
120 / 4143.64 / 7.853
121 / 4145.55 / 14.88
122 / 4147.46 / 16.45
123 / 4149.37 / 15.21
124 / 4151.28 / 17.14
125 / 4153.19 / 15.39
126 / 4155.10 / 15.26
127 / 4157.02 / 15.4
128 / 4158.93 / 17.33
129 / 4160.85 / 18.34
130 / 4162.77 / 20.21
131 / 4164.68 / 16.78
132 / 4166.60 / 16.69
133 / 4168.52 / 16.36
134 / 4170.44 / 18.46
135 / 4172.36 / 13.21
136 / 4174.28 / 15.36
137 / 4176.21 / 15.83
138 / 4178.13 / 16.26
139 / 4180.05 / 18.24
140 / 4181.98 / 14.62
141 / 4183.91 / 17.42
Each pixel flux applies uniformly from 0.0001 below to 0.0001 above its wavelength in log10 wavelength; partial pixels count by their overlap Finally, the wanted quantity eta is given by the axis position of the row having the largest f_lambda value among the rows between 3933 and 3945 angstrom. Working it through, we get 3940.78 angstrom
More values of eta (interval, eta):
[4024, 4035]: 4028.86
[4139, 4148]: 4139.82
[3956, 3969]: 3958.97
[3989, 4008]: 4002.97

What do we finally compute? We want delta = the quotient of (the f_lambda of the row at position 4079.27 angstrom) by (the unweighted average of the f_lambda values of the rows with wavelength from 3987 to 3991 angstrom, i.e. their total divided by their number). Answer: 1.1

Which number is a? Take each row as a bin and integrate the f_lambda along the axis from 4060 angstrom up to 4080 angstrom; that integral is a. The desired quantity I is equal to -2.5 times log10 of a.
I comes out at -6.0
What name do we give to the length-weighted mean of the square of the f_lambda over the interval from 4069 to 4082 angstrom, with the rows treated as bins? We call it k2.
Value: 220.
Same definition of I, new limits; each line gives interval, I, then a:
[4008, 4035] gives -6.5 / 416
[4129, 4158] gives -6.6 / 445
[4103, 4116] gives -5.9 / 227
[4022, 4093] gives -7.6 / 1055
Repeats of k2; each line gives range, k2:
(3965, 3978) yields 43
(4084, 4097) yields 386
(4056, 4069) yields 167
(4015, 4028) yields 284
